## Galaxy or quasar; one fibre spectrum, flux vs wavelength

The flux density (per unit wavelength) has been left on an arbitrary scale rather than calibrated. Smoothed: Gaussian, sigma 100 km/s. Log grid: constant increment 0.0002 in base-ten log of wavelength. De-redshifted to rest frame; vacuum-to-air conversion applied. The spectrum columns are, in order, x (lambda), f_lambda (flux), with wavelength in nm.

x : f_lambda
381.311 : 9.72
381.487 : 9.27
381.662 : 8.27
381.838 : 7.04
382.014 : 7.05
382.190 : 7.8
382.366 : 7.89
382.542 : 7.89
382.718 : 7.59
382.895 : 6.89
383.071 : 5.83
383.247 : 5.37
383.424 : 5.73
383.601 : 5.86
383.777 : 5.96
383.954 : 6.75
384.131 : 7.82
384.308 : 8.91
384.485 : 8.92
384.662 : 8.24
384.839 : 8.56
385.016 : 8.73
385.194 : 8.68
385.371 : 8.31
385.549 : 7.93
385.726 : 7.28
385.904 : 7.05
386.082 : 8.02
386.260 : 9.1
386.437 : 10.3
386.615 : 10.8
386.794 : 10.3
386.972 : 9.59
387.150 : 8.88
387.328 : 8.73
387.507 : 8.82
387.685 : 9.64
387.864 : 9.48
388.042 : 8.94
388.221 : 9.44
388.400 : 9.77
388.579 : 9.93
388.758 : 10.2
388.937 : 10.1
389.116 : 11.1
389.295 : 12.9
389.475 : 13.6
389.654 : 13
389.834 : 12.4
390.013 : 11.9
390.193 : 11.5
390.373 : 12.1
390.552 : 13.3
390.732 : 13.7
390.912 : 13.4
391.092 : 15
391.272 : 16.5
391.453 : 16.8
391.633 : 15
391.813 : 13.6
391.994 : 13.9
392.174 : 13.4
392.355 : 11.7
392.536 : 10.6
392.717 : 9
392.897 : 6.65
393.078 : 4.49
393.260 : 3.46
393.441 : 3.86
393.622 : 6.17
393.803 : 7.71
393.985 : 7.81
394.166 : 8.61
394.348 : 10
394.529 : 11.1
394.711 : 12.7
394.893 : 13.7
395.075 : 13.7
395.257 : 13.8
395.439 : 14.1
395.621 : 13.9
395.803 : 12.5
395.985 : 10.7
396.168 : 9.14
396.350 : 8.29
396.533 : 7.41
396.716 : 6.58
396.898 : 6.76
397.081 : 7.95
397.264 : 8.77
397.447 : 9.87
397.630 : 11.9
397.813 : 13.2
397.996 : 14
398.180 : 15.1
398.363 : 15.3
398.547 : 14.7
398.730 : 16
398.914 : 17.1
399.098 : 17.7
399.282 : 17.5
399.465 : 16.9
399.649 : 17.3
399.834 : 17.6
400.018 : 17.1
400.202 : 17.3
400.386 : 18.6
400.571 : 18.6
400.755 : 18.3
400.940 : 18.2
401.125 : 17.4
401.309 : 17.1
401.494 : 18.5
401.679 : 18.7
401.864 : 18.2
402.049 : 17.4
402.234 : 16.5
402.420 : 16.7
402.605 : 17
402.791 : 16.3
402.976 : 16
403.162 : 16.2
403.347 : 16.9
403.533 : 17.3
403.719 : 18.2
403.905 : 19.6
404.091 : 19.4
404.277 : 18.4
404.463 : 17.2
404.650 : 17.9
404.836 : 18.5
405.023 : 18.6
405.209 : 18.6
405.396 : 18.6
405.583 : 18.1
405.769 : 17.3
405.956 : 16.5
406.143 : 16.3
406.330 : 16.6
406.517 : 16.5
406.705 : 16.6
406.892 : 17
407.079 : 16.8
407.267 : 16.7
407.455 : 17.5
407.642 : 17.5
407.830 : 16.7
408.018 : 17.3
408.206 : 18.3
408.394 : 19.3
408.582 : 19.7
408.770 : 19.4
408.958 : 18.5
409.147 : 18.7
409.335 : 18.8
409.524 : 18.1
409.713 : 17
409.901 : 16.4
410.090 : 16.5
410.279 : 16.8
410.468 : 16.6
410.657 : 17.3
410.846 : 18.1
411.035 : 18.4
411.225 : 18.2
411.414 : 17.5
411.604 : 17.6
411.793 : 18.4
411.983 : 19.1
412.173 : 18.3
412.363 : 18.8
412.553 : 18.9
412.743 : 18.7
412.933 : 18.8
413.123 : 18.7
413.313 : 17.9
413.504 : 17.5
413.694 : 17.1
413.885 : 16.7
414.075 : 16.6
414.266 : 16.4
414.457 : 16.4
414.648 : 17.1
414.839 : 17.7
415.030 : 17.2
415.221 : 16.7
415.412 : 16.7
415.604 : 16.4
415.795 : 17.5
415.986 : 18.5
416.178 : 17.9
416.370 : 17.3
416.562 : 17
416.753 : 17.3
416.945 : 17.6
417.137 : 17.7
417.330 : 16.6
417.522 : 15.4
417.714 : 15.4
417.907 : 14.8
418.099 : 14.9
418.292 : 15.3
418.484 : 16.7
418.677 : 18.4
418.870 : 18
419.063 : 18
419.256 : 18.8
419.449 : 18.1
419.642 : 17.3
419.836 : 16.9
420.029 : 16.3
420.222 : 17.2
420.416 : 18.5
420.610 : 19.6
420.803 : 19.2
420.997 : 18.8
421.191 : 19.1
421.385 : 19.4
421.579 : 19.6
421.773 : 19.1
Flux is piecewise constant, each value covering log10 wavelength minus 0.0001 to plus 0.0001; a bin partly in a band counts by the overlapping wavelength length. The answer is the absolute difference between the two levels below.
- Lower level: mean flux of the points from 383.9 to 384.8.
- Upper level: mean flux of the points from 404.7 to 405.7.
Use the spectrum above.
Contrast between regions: 10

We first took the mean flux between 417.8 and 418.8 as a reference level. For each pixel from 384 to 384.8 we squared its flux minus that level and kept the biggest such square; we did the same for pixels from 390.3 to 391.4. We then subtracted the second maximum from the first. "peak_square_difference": 52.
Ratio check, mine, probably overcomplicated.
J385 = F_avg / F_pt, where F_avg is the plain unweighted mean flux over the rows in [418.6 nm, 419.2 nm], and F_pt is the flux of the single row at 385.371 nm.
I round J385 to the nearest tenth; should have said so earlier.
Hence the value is 2.2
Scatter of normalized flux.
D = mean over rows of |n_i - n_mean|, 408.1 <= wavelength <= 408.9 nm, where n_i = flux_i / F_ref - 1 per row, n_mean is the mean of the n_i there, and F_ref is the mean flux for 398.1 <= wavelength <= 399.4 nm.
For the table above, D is 0.027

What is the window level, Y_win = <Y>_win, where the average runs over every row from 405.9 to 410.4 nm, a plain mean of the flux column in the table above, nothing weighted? 17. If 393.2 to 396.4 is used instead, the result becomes 10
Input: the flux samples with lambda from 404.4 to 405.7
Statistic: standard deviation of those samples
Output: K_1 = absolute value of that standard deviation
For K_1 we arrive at 0.5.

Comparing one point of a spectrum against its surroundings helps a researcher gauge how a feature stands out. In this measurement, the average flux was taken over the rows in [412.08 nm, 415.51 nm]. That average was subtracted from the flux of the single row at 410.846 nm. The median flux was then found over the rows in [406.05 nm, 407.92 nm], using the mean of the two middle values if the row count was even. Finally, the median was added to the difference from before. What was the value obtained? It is 17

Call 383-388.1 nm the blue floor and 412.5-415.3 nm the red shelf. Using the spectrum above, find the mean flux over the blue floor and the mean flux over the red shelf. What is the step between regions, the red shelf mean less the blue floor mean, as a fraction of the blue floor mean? 1.1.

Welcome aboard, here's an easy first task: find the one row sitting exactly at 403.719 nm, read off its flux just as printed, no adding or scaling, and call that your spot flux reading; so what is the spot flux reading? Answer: 18.2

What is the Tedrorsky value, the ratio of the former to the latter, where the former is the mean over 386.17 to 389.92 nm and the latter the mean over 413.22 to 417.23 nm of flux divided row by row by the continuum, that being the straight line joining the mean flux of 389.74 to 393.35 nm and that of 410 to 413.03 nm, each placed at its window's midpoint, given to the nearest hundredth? 1.06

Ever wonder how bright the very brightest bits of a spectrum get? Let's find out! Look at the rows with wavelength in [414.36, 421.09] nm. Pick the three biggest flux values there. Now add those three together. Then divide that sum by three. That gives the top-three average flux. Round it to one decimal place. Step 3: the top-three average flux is 19.2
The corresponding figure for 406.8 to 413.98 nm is 19.5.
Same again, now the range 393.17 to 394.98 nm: 12.5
